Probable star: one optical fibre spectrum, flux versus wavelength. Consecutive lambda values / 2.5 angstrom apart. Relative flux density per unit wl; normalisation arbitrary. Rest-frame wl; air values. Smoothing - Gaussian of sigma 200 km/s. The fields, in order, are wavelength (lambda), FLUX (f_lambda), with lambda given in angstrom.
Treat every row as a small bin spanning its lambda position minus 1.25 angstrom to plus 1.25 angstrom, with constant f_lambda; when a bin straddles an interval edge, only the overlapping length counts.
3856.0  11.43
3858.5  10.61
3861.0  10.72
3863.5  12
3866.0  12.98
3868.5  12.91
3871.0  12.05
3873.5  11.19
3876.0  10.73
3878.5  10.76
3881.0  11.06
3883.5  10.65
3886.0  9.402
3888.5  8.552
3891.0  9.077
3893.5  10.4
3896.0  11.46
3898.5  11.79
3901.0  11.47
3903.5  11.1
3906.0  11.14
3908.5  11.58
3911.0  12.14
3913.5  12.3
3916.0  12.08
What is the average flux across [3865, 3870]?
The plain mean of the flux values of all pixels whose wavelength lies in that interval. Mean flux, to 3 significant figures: 12.9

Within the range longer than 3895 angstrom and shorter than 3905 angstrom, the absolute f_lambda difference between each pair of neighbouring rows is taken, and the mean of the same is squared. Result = 0.12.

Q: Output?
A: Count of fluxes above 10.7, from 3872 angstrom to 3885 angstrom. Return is 4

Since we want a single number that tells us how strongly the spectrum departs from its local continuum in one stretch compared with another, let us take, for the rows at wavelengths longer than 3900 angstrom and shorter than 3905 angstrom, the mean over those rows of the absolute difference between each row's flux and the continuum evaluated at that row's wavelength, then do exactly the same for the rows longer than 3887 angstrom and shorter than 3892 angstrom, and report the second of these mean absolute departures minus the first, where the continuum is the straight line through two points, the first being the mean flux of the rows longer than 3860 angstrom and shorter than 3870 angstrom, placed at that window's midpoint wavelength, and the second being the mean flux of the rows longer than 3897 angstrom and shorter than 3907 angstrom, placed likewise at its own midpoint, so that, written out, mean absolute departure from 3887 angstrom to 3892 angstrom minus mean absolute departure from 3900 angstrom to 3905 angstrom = 2.7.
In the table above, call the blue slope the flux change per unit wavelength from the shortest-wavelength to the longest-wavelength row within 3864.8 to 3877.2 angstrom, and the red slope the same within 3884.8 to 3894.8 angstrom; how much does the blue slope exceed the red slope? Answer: -0.4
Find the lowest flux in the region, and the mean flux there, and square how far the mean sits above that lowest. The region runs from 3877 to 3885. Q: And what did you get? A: 0.0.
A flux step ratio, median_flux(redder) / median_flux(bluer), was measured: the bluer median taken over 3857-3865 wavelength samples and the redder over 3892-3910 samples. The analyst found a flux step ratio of 1.07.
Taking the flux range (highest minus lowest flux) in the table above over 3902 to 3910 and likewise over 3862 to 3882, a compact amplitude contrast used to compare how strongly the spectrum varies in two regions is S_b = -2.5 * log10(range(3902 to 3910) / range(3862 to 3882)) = 1.68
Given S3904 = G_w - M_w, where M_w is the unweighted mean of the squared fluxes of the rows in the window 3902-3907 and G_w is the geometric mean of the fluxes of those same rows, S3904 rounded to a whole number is -113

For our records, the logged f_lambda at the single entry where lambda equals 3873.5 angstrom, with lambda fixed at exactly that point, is 11.19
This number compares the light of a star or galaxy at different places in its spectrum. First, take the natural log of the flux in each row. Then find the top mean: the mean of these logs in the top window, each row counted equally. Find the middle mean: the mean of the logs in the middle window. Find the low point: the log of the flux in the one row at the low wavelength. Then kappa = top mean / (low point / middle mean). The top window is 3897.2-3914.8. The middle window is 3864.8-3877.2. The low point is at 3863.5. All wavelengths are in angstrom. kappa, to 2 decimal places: 2.45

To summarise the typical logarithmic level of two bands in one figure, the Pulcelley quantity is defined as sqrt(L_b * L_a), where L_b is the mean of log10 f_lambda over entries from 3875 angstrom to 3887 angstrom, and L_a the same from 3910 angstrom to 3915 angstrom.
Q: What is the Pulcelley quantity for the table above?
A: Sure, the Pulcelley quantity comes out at 1.05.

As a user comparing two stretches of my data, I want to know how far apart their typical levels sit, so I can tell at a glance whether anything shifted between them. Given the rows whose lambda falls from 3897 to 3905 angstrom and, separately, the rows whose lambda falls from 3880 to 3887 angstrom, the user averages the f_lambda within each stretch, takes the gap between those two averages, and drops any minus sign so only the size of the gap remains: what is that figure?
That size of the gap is 1.1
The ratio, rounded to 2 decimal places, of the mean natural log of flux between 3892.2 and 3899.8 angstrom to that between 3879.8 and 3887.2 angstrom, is 1.03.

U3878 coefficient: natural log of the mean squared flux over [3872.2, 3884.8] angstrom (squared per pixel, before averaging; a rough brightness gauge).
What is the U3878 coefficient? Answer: 4.77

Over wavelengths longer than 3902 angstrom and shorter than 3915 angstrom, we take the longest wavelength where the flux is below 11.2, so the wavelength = 3906.0 angstrom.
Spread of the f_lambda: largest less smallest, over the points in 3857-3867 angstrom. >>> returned 2.4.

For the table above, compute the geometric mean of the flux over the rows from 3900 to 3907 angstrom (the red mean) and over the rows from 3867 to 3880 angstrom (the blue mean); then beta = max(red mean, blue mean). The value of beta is 11.5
